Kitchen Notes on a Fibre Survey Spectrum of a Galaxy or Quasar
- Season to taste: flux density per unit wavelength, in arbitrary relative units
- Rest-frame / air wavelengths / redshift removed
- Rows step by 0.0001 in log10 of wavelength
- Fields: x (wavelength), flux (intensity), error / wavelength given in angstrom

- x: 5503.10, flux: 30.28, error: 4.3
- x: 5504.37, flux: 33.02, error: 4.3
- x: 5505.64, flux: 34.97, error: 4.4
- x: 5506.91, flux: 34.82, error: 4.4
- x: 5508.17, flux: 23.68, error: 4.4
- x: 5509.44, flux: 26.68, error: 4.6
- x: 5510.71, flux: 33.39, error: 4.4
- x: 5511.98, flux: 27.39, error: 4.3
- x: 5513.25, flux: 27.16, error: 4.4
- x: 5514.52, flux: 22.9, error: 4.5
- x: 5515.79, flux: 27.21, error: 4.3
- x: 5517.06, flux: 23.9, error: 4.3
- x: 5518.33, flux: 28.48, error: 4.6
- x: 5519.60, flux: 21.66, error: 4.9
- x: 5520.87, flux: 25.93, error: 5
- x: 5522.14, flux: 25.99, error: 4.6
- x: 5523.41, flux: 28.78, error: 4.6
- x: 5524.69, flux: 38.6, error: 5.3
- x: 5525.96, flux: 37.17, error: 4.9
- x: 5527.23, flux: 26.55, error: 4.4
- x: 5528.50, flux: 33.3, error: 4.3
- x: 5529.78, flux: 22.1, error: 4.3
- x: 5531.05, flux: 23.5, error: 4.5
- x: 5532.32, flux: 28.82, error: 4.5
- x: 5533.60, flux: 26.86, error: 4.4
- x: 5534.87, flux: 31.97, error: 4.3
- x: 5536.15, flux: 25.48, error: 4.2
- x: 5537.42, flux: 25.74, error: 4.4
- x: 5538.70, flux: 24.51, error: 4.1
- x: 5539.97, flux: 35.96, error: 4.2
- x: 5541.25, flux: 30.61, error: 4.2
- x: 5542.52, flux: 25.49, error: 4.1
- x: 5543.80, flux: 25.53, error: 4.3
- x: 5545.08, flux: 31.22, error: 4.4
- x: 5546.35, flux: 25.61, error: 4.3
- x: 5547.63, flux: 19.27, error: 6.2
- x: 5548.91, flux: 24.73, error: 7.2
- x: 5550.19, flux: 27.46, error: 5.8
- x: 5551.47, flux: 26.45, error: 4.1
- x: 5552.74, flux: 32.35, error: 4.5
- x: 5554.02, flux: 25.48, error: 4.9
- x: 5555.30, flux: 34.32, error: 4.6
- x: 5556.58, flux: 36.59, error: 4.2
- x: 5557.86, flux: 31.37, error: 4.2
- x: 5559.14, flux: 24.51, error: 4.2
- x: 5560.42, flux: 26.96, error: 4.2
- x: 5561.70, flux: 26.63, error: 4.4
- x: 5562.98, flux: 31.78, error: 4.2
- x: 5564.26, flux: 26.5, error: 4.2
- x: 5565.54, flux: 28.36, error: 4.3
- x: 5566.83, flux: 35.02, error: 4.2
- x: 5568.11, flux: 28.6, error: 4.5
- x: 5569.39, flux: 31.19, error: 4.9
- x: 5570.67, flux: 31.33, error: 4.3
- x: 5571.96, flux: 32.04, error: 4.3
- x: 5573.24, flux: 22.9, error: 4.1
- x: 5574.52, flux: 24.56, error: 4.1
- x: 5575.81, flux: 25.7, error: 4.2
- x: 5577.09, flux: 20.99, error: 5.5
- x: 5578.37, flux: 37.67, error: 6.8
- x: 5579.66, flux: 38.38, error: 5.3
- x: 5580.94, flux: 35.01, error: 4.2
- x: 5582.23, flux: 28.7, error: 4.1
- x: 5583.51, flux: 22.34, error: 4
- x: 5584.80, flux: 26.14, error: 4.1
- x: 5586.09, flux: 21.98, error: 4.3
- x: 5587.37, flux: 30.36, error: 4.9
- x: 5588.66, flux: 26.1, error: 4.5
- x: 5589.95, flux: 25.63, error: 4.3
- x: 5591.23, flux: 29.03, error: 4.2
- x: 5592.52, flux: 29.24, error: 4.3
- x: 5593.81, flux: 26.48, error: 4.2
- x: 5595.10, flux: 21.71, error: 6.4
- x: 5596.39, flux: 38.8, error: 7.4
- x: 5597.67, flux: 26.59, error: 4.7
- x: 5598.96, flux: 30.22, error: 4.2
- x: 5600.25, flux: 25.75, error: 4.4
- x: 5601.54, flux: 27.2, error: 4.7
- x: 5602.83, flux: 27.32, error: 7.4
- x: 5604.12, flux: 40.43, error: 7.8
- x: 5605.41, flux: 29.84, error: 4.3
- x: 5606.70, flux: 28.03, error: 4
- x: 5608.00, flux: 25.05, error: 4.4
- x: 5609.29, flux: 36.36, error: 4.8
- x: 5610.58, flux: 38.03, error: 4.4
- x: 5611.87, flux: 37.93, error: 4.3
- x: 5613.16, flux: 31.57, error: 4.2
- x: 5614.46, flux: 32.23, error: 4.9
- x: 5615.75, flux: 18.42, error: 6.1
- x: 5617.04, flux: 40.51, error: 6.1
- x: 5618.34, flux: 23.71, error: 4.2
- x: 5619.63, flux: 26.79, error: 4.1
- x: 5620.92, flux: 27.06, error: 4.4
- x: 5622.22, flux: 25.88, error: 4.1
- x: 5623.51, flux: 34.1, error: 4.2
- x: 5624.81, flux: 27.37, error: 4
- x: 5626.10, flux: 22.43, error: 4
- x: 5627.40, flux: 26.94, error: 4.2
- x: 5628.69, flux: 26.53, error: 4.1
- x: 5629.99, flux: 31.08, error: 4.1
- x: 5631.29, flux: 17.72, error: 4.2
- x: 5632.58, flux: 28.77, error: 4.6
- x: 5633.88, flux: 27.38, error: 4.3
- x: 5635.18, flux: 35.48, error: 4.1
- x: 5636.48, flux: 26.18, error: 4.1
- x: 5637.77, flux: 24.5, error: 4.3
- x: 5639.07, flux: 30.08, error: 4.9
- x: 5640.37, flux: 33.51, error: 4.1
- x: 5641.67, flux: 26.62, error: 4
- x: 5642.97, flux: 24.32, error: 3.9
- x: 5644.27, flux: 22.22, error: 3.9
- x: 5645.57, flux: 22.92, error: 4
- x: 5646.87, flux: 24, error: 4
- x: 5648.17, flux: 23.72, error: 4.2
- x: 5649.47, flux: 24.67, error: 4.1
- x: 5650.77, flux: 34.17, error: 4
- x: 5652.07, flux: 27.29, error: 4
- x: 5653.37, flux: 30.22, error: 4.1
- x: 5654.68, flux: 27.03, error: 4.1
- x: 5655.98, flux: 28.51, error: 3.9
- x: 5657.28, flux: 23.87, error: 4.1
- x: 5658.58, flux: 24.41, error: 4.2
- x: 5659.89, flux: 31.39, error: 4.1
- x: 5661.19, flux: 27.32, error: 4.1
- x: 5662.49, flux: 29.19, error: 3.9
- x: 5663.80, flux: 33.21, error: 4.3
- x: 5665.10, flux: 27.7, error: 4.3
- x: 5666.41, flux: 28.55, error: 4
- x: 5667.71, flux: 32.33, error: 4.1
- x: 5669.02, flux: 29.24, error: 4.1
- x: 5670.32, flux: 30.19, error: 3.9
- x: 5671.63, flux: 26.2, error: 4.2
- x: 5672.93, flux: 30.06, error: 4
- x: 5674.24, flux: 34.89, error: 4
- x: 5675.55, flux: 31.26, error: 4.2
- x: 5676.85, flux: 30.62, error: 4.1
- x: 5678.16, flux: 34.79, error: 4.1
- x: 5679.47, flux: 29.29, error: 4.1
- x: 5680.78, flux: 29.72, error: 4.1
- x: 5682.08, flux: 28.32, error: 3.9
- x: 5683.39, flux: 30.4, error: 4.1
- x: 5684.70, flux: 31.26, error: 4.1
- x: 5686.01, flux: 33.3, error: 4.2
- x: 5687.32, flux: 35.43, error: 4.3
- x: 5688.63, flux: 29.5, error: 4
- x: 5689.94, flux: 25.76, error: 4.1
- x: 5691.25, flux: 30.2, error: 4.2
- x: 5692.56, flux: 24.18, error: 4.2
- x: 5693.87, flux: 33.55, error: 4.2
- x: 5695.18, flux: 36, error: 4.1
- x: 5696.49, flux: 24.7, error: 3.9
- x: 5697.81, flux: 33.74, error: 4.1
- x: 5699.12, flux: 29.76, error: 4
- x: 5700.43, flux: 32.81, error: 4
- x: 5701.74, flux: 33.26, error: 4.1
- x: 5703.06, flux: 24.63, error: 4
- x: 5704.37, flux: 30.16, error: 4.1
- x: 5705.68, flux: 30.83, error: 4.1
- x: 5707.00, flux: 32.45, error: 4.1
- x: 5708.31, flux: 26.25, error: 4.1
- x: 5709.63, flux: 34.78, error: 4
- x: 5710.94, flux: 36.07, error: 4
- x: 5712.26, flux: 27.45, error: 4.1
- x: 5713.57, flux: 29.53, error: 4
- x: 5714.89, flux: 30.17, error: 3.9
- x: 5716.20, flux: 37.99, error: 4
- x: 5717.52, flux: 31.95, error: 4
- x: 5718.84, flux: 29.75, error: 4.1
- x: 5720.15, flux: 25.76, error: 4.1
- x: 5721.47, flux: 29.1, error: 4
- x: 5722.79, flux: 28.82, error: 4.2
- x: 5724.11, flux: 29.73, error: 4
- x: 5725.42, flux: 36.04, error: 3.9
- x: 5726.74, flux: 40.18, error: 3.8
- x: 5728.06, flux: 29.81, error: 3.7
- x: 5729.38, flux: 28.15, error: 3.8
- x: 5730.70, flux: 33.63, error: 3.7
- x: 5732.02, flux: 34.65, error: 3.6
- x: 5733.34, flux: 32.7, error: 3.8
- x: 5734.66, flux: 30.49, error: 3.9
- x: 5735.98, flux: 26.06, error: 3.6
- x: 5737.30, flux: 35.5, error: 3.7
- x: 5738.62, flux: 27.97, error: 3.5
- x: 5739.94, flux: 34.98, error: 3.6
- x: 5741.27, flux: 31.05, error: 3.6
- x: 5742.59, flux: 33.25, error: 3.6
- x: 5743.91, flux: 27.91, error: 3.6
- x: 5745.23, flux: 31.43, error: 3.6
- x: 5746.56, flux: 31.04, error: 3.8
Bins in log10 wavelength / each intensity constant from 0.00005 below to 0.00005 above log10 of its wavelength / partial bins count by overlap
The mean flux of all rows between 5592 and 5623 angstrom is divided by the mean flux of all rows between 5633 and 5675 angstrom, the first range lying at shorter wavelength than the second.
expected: 1.06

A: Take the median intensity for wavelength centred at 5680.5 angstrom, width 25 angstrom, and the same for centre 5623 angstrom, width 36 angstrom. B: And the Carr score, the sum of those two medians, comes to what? 57.9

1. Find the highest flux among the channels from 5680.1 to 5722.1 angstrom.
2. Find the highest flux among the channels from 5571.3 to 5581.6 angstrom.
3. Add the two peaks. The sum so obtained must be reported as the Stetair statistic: 76.4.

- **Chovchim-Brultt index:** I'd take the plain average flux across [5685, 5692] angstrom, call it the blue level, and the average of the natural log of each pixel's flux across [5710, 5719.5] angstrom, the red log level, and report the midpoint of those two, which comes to 17.1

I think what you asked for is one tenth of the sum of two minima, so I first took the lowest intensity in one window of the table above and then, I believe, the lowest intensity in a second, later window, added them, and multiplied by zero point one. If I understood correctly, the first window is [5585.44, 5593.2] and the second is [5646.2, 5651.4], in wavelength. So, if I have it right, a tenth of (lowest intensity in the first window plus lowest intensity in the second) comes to 4.57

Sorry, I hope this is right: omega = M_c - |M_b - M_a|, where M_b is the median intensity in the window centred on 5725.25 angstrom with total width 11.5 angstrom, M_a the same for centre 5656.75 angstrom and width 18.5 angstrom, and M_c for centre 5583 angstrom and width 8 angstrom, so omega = 25.2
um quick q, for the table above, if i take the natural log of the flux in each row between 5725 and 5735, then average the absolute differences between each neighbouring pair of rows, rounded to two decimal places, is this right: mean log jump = 0.11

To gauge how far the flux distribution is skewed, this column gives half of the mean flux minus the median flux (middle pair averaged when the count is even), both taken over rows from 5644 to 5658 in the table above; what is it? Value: 0.8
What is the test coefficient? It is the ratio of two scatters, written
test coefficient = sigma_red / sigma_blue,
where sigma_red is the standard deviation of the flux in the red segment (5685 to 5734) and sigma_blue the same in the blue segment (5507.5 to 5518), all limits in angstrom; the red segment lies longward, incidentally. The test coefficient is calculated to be 1.2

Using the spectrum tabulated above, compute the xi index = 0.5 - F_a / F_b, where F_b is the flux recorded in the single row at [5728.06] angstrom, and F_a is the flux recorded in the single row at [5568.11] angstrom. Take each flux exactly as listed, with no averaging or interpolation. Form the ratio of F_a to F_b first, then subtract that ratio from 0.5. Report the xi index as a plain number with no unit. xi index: -0.46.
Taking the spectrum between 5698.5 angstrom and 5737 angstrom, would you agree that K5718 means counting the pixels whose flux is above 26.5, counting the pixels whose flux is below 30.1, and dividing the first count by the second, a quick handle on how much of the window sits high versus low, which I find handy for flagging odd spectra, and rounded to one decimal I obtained 1.9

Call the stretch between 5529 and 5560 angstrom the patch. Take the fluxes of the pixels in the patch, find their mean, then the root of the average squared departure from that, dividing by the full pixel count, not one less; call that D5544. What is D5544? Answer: 4.3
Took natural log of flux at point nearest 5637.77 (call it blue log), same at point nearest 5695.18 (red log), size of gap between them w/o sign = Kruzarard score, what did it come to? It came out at 0.385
